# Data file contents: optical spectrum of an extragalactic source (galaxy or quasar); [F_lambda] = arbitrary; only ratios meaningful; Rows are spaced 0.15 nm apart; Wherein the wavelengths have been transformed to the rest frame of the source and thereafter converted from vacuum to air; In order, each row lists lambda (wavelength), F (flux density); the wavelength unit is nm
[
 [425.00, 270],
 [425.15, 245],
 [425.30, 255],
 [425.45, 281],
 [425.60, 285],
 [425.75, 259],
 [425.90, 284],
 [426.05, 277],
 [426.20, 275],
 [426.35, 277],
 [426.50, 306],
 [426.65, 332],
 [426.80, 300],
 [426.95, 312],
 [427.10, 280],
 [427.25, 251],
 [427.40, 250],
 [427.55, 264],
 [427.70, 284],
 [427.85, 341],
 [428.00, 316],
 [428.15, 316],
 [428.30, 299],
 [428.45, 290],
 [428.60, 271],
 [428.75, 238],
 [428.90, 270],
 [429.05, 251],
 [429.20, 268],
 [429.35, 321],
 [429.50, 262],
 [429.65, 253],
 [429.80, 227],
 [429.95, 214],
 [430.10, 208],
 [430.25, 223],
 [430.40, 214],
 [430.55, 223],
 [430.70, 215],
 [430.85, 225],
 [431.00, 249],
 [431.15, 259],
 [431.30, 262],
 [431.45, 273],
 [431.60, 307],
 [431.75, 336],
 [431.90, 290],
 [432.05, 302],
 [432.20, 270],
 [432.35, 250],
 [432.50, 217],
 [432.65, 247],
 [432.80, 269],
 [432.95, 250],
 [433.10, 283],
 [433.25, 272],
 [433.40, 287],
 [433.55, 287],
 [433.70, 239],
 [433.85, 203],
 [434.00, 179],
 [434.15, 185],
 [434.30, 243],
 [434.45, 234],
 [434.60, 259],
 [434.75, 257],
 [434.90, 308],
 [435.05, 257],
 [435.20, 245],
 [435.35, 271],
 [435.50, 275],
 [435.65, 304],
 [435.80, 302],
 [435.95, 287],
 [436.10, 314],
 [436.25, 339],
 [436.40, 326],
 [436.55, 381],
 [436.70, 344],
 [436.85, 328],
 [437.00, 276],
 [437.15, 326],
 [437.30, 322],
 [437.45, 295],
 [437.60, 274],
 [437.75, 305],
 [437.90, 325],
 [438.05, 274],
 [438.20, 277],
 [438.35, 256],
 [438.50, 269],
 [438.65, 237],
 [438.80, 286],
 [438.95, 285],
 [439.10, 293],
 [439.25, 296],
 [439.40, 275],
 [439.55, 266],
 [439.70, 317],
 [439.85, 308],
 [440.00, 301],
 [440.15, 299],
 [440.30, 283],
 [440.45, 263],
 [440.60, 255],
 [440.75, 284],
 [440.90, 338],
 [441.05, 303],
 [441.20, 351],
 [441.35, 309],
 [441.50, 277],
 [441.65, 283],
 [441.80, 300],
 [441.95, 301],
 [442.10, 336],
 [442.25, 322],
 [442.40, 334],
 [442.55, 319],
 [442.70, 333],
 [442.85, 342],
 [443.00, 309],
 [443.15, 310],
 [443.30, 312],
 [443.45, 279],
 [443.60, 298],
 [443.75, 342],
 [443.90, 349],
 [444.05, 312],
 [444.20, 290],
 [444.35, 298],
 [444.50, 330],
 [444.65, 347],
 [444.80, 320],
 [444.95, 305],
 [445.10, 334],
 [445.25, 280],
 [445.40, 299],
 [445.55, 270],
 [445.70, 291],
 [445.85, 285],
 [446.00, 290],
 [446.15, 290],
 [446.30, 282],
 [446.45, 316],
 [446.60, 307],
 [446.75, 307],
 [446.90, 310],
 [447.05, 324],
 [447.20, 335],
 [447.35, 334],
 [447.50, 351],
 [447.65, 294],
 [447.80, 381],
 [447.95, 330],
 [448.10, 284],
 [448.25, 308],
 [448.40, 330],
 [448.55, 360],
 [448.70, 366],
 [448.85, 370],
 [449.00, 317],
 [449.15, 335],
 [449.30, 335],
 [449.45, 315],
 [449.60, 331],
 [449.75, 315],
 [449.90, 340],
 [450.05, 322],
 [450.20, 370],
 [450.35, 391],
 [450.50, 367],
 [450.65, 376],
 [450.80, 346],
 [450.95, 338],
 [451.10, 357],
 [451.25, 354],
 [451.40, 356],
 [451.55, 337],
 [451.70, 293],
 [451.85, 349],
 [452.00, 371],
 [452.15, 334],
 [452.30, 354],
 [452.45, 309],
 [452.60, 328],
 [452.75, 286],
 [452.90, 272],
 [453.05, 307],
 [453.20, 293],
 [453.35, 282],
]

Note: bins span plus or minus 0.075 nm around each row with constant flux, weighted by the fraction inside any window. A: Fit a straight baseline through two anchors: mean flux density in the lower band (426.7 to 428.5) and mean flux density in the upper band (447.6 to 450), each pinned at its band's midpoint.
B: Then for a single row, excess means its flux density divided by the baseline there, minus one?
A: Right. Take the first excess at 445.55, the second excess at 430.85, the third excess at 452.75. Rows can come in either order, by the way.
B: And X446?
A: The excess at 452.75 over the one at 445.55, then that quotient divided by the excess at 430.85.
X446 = -4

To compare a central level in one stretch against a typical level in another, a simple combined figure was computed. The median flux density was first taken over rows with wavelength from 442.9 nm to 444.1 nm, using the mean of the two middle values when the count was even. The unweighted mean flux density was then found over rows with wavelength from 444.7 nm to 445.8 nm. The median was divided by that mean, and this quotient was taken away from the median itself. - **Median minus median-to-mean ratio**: 310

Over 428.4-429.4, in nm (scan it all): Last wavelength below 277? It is 429.20 nm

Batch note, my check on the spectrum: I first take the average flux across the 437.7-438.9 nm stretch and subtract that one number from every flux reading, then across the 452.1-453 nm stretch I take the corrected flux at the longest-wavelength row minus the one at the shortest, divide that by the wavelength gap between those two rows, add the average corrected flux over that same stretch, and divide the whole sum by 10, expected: -5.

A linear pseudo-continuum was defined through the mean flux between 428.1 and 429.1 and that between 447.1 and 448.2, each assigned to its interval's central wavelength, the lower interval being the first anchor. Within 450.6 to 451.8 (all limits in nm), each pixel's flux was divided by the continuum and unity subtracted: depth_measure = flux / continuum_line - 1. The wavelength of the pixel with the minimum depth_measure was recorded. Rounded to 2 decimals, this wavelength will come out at 451.70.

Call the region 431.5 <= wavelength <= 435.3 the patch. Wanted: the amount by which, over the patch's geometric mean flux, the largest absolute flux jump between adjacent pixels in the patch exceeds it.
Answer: -198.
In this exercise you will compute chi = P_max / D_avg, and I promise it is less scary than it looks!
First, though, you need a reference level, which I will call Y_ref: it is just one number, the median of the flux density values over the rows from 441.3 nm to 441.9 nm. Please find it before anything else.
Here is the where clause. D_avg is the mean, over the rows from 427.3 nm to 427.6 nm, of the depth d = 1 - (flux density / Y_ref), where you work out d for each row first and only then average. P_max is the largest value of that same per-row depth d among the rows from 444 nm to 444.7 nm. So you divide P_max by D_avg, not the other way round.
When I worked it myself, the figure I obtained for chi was 0.0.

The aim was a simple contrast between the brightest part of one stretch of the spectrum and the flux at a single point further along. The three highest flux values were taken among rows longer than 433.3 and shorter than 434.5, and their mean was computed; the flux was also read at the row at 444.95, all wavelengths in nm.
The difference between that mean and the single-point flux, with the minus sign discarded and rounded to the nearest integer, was 33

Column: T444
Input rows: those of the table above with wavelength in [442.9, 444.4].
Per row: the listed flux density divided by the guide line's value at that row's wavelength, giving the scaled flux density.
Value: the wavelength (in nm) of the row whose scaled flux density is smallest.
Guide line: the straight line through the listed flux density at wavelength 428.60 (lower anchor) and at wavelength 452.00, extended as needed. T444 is 443.45 nm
